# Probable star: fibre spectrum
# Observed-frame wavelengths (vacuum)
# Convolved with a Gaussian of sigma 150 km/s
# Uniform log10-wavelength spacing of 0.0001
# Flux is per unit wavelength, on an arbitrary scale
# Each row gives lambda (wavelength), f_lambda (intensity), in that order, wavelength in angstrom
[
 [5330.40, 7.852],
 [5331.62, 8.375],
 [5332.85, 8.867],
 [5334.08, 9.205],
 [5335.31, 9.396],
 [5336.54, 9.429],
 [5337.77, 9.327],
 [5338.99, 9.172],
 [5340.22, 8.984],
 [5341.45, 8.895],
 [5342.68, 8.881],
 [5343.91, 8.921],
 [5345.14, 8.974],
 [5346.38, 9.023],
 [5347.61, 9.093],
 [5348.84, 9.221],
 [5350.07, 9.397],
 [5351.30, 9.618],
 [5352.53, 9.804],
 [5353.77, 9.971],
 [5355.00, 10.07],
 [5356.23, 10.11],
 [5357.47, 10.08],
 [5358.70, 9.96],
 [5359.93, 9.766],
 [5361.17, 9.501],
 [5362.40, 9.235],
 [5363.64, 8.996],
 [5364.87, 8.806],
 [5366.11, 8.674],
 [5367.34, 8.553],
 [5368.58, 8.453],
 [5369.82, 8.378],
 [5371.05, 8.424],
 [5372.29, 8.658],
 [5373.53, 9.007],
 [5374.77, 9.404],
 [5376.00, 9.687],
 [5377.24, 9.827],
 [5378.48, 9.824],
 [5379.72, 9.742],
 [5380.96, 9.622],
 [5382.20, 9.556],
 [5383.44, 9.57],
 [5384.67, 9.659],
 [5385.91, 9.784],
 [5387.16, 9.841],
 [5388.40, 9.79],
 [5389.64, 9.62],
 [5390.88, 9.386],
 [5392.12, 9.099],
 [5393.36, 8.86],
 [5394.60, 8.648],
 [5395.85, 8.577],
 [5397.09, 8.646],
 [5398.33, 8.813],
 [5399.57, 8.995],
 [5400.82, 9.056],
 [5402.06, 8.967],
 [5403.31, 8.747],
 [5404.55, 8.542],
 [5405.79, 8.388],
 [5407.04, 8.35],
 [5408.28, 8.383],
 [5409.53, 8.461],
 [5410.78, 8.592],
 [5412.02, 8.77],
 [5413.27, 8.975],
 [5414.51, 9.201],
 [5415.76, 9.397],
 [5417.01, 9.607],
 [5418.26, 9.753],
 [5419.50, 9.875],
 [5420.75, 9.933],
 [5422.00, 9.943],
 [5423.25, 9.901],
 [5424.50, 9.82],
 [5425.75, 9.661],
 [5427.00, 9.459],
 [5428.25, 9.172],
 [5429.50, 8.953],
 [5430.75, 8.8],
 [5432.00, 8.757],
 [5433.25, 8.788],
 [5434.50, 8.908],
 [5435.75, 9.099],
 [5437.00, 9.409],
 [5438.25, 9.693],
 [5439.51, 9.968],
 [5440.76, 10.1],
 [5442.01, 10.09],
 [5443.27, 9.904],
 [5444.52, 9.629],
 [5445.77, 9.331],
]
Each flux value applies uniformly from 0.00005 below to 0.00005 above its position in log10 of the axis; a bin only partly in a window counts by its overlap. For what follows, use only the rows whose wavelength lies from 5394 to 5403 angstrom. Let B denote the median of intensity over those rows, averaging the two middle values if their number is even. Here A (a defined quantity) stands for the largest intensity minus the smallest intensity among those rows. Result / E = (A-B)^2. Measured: 69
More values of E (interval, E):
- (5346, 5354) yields 71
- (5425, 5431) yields 69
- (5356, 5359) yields 99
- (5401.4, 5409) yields 62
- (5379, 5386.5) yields 89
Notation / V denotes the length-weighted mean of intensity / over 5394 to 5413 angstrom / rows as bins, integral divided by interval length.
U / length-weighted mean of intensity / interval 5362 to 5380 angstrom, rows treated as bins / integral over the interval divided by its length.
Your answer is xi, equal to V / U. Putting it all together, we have 0.96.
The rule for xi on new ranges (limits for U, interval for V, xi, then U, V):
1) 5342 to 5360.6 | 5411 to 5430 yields 1.00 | 9.5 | 9.5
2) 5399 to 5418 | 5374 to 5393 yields 1.09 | 8.8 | 9.6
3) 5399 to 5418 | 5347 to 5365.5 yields 1.08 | 8.8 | 9.6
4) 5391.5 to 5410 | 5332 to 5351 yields 1.05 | 8.7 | 9.1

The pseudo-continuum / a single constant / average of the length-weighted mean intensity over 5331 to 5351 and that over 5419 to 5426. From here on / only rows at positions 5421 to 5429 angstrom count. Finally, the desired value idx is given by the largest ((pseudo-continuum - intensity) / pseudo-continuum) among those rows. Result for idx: 0.031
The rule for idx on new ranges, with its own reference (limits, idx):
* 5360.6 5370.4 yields 0.115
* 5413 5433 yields 0.075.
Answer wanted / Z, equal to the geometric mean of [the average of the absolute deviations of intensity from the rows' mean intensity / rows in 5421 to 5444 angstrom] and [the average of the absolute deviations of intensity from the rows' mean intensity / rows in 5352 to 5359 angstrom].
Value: 0.19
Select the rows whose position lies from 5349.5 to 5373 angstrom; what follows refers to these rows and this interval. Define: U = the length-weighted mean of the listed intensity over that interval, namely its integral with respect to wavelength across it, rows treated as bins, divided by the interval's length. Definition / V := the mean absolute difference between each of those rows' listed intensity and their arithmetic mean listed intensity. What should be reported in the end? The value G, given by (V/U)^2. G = 0.0038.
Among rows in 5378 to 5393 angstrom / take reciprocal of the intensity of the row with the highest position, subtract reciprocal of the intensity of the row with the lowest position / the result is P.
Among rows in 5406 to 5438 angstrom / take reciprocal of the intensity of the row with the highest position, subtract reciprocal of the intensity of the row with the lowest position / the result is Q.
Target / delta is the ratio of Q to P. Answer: -1.7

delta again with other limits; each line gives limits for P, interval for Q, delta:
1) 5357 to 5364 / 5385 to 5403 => 0.8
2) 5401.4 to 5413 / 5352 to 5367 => 5.3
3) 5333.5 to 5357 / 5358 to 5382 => -0.4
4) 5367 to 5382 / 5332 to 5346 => 0.1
